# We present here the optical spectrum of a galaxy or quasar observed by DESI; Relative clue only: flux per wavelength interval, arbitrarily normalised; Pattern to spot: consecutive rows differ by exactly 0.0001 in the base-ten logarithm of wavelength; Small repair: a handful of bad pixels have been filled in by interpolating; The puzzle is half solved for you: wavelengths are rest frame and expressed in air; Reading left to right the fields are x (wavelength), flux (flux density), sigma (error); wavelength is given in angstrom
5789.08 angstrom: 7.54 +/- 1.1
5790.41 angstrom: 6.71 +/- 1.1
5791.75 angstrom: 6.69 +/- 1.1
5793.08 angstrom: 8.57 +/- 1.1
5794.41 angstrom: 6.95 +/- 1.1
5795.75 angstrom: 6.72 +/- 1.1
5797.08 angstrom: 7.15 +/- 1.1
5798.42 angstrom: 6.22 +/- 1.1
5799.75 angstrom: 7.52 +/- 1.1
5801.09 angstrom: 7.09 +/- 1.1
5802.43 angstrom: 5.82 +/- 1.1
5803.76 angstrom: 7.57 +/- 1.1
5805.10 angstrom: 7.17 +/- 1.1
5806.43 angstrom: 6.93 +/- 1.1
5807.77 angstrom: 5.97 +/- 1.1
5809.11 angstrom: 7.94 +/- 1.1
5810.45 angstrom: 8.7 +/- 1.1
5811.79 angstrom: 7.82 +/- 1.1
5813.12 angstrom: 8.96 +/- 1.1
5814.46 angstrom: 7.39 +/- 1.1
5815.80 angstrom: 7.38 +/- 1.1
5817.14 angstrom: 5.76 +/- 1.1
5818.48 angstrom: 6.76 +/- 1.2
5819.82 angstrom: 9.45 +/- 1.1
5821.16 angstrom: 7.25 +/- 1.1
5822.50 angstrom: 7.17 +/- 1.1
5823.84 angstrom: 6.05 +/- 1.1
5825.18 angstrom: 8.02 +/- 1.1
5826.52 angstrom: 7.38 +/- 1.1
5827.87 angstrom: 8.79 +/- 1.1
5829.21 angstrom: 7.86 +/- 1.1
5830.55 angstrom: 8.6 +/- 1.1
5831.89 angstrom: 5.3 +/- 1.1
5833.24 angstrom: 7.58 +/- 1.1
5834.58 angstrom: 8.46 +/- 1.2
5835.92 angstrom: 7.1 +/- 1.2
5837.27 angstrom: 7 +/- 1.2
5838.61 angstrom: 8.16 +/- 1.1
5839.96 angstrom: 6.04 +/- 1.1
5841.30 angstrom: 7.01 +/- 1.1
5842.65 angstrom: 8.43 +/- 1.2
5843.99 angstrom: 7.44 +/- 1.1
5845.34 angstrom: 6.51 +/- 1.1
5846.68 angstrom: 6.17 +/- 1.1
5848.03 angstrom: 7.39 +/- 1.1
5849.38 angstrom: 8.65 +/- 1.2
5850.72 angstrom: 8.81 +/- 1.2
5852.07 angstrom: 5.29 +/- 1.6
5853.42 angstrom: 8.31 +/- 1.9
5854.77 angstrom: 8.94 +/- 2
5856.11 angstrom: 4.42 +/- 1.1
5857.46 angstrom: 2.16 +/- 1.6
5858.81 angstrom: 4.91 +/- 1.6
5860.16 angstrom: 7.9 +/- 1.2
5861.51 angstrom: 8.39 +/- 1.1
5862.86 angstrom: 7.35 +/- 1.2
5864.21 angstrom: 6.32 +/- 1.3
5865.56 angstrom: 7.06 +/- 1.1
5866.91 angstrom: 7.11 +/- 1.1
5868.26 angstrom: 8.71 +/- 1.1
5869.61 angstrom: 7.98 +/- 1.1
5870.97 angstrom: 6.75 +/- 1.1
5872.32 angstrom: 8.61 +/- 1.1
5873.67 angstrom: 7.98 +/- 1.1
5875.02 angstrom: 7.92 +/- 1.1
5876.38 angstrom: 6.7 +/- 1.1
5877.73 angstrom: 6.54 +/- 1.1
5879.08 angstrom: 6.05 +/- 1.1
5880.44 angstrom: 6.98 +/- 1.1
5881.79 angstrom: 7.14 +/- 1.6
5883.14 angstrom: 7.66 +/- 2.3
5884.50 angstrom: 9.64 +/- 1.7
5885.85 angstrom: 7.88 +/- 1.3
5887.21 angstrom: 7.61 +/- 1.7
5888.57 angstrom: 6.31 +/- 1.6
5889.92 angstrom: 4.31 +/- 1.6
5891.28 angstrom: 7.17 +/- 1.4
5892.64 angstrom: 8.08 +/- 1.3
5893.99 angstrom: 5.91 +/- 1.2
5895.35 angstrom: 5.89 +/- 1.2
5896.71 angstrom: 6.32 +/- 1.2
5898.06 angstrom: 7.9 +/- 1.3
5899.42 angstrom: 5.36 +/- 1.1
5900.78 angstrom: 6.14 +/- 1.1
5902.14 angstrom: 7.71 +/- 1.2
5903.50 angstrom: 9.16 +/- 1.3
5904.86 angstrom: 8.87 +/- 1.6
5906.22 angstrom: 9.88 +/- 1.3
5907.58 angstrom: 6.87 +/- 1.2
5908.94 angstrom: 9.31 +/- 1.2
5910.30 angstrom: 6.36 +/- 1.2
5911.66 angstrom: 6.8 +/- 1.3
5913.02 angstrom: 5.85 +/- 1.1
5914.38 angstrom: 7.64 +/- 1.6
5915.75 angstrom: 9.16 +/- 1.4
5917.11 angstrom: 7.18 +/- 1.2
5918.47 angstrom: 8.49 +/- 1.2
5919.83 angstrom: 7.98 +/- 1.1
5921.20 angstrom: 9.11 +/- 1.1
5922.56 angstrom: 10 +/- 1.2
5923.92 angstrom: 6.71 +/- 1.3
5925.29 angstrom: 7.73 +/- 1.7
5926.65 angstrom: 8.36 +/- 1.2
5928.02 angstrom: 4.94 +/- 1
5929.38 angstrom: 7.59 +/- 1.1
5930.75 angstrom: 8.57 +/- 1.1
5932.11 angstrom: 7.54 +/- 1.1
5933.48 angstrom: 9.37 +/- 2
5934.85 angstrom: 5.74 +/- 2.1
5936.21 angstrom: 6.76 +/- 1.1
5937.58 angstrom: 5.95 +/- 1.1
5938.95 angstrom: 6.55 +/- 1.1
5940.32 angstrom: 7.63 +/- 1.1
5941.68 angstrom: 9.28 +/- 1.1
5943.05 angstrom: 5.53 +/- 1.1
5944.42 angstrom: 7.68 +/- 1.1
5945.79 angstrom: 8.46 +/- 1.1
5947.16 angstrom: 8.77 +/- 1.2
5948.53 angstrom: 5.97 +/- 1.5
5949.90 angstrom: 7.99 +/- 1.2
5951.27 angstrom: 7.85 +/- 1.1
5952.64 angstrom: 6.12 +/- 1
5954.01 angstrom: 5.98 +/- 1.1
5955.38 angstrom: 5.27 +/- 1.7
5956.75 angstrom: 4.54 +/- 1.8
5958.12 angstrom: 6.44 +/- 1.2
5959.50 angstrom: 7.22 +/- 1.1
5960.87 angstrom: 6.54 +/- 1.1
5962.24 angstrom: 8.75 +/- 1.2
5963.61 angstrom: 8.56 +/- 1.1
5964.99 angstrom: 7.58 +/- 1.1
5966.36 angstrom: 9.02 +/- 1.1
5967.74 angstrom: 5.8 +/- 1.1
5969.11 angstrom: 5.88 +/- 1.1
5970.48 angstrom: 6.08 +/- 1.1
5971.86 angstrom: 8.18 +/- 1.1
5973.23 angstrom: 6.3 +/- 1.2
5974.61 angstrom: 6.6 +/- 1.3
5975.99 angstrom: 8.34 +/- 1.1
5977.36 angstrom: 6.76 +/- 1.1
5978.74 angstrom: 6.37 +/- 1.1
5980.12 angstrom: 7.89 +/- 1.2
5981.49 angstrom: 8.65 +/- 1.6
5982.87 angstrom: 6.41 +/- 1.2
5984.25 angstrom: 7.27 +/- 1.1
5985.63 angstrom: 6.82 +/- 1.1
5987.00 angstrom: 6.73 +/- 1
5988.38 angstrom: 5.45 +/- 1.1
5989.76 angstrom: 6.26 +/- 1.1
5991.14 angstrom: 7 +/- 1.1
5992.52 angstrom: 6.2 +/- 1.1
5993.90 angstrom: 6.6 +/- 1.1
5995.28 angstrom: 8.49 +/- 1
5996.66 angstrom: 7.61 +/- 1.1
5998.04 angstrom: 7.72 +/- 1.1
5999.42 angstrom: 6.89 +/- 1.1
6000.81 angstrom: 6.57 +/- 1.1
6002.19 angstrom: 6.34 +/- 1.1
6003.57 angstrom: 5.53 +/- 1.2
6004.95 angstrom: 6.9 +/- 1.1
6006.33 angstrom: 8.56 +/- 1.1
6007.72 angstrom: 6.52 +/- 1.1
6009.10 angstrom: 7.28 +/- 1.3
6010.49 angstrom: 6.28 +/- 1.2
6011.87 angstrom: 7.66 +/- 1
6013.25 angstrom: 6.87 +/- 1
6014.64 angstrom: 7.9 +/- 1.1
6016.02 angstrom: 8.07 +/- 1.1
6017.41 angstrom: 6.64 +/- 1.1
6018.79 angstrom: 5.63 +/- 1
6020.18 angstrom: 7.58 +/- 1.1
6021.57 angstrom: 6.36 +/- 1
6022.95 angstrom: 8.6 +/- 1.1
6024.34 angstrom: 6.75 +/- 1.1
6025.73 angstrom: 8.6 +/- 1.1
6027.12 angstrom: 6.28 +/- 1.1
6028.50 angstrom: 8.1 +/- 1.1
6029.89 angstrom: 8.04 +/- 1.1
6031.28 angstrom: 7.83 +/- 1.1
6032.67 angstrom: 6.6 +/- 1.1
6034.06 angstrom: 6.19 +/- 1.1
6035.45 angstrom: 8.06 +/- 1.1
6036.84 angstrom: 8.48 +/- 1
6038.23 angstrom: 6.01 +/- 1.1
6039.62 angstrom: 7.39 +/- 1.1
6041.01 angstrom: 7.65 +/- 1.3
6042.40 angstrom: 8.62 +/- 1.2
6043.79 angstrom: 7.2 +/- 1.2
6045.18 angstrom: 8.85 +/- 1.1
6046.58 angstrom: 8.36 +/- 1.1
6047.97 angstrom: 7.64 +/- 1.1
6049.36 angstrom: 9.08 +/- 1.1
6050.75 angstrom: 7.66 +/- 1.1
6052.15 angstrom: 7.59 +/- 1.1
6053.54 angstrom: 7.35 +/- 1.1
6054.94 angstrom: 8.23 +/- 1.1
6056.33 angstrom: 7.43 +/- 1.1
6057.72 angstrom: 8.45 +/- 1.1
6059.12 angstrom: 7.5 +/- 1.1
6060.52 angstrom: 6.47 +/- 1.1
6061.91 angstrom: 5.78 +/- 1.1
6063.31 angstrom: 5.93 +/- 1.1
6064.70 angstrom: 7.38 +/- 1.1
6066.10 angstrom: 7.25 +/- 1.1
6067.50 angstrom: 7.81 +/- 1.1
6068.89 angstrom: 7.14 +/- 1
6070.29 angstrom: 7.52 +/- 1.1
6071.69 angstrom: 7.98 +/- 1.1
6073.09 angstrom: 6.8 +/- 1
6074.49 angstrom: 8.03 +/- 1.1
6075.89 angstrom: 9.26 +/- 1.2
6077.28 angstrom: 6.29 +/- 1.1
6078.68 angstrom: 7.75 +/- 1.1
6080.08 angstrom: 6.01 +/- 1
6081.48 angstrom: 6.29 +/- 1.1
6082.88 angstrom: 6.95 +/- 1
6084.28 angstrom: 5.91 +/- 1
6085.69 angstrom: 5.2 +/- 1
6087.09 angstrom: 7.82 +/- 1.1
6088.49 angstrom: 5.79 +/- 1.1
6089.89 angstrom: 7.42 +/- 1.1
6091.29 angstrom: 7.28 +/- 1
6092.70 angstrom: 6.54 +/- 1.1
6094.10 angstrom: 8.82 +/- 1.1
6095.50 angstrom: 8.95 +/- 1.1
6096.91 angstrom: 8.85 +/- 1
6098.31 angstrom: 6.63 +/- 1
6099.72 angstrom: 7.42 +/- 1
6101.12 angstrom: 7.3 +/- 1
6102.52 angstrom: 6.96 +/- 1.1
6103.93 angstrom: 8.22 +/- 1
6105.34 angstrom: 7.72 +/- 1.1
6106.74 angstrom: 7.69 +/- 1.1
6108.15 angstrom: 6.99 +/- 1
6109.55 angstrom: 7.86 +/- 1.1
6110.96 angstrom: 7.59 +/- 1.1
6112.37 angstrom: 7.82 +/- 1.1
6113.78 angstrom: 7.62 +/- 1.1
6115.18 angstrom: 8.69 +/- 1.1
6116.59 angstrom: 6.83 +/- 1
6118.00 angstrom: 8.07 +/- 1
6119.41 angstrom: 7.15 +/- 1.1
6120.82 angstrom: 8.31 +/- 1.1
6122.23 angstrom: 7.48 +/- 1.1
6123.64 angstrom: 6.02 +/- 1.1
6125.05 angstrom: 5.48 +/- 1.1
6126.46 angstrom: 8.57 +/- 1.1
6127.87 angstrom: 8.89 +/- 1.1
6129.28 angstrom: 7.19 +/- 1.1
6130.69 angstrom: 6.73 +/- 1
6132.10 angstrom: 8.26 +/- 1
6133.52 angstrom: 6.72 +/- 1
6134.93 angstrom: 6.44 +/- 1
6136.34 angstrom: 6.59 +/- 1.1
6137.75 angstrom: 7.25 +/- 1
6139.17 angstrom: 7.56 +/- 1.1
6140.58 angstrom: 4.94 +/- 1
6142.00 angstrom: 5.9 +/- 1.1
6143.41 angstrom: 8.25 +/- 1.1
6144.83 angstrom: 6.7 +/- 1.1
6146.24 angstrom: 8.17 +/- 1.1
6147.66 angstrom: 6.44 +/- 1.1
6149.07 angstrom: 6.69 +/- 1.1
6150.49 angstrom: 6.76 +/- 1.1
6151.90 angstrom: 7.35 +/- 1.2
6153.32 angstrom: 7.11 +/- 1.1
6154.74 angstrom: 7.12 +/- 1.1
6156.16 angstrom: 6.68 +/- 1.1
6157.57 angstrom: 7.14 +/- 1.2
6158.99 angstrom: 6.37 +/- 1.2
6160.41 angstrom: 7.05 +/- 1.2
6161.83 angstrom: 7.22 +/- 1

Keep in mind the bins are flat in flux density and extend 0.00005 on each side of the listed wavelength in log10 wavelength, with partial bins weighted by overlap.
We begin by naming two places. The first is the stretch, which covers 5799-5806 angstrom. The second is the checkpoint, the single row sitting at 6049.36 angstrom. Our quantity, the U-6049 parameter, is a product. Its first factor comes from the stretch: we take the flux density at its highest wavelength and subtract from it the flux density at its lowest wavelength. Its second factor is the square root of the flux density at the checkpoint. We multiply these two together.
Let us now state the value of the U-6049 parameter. -1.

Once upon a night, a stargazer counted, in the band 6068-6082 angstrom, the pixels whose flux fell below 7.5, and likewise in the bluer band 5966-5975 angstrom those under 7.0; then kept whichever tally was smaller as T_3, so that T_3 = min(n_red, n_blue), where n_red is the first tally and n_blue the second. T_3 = 5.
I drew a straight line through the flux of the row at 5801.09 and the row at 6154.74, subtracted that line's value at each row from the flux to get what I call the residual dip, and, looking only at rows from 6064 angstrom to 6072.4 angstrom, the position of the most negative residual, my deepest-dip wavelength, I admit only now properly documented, 6068.89 angstrom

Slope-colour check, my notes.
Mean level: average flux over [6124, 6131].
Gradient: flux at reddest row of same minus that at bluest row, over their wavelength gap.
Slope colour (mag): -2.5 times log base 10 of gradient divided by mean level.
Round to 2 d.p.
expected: 3.80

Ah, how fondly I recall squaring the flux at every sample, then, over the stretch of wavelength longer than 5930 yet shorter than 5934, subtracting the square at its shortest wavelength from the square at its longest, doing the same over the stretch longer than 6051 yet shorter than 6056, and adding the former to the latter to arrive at 24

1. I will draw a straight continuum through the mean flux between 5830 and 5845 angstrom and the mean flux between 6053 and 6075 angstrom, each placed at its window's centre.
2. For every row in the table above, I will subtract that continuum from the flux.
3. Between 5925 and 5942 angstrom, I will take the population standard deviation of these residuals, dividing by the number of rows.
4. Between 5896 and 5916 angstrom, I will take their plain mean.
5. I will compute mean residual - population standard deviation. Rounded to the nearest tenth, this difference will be -1.1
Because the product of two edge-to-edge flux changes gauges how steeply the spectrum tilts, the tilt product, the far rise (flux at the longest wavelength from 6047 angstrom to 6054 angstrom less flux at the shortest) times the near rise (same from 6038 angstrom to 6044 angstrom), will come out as -0.35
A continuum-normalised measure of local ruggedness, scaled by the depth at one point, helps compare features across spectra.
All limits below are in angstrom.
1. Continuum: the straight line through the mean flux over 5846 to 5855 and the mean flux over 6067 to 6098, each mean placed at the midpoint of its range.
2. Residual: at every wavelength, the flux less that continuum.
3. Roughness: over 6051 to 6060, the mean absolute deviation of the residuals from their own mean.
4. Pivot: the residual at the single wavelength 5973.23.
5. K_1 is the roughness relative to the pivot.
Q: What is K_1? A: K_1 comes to -0.3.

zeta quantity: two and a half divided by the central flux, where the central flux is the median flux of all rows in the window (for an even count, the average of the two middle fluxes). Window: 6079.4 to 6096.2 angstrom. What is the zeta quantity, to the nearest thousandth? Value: 0.371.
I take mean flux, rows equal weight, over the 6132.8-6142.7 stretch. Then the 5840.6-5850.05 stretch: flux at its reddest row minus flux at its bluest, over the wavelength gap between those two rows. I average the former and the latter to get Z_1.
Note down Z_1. 3.34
